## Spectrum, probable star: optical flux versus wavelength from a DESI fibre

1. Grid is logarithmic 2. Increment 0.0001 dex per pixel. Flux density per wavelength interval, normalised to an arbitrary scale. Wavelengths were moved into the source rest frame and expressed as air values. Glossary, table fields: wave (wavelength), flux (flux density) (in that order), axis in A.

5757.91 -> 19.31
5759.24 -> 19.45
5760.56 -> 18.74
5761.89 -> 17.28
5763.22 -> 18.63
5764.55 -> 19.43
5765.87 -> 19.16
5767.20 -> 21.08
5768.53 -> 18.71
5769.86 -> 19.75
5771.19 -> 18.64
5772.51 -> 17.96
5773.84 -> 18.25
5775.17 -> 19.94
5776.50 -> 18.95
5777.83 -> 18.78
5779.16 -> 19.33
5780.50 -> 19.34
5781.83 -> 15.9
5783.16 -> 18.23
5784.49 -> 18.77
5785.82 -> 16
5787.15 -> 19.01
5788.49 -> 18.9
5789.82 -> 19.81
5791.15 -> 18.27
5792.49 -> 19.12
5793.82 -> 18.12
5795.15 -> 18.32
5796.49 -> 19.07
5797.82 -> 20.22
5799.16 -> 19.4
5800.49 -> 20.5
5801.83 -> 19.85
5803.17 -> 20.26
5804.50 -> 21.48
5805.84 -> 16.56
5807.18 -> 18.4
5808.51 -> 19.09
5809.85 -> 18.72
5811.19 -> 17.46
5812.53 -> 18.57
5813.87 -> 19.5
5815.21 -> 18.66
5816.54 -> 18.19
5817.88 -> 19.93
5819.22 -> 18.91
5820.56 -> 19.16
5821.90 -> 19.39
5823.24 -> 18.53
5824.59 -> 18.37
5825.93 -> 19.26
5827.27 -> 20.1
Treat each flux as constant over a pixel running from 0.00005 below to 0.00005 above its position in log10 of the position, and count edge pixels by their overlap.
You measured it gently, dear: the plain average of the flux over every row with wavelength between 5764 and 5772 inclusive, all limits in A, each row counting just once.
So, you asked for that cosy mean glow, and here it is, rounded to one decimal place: 19.5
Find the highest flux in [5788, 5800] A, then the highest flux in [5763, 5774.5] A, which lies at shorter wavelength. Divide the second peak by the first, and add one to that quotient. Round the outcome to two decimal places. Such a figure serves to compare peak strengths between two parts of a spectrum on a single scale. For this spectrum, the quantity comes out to 2.04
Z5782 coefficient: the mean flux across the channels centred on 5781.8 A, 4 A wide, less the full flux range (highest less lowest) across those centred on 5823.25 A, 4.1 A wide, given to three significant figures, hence 16.8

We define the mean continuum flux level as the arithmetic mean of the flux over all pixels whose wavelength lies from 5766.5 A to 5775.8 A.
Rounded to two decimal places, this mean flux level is 19.19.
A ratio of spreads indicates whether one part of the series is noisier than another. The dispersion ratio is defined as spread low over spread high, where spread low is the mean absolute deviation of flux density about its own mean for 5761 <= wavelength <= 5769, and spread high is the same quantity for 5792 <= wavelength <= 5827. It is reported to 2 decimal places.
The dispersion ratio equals 1.13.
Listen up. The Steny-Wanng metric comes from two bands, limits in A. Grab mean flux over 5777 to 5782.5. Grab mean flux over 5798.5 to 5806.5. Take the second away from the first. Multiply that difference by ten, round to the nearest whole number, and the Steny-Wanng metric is -13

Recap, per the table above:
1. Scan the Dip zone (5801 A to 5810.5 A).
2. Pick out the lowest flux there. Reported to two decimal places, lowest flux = 16.56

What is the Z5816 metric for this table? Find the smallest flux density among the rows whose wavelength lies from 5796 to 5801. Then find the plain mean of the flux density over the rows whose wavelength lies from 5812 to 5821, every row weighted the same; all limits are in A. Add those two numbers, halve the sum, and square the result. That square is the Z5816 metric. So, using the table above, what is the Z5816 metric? 362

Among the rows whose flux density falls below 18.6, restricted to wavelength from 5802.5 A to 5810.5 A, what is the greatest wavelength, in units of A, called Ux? 5807.18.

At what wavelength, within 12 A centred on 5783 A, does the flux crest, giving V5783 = 5780.50 A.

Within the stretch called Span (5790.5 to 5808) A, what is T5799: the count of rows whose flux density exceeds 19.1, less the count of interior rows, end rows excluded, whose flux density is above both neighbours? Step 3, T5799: 3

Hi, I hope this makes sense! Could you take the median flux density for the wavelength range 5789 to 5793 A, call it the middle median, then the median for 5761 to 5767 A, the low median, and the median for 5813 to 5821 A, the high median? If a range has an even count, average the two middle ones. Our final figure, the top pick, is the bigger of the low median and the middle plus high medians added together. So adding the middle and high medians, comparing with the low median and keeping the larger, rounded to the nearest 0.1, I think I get 38.2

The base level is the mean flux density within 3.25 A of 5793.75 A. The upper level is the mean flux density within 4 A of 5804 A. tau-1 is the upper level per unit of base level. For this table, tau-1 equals 1.05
